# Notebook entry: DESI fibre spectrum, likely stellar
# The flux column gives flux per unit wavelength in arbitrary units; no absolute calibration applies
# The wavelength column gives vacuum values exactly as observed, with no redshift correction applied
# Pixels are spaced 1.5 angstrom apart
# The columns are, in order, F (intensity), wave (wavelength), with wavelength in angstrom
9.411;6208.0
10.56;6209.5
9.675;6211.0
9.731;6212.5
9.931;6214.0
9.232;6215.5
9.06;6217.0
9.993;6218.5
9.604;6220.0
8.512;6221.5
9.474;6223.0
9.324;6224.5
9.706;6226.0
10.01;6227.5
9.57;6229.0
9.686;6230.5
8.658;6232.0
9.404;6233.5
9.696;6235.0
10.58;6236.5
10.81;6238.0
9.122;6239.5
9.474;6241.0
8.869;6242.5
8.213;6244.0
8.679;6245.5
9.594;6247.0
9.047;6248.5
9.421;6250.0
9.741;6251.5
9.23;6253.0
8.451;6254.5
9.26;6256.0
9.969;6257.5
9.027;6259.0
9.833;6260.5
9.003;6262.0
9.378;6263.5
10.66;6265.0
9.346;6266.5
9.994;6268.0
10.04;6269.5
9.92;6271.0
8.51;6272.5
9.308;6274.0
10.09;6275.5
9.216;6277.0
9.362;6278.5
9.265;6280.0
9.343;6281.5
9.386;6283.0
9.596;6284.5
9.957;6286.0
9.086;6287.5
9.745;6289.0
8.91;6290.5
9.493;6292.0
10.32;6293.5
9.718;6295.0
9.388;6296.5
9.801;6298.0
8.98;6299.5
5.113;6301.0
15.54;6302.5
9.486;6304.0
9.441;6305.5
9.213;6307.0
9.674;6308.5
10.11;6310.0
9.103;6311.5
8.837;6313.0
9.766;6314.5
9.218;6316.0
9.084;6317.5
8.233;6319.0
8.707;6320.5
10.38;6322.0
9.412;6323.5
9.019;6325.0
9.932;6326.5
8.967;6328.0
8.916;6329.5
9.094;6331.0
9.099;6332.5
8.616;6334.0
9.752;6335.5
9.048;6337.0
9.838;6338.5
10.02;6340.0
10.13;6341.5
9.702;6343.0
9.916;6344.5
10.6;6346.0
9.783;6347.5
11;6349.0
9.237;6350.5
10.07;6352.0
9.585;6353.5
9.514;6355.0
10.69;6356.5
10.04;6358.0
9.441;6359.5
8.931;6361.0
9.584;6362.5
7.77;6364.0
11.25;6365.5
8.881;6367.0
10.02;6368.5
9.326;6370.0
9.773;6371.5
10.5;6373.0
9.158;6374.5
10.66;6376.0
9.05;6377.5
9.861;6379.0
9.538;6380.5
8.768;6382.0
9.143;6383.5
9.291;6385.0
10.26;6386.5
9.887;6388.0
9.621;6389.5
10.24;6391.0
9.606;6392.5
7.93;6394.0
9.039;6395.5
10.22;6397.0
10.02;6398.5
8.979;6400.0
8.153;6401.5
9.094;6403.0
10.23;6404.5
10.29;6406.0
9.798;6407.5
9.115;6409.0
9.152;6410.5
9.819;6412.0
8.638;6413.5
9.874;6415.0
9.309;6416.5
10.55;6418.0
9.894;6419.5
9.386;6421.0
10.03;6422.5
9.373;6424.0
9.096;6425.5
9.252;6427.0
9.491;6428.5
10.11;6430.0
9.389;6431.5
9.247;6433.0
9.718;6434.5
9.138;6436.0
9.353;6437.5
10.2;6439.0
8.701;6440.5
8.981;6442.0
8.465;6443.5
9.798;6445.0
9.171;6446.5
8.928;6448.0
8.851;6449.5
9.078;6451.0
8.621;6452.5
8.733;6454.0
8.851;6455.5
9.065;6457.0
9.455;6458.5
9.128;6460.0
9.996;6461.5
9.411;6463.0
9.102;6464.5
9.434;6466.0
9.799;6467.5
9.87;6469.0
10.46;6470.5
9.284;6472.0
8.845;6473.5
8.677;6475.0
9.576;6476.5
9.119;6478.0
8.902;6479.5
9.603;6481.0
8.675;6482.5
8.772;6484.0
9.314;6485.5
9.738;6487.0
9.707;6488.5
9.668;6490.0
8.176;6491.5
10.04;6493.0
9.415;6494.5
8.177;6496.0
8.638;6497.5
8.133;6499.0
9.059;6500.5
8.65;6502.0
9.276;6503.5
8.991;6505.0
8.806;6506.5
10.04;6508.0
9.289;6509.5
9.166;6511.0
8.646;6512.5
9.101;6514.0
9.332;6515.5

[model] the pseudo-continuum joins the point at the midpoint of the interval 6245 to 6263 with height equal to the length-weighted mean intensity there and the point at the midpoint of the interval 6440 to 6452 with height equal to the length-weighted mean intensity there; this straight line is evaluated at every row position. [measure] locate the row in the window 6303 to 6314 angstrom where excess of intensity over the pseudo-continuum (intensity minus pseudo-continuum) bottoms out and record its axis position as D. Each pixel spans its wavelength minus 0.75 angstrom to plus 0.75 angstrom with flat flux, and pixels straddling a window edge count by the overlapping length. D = 6313.0 angstrom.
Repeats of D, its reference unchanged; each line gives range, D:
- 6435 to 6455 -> 6443.5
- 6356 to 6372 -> 6364.0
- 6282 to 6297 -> 6290.5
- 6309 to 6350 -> 6319.0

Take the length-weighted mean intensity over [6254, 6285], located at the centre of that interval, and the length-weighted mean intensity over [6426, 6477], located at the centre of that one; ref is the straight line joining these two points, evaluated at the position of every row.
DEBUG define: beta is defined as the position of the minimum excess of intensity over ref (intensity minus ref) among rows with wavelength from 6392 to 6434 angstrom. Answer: 6394.0 angstrom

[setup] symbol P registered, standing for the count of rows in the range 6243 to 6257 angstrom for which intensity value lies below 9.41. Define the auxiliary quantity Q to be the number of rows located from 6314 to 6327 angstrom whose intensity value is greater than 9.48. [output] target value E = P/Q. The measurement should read 2.0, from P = 6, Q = 3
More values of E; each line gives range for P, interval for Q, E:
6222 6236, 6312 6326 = 1.5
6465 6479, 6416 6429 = 1.0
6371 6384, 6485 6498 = 1.0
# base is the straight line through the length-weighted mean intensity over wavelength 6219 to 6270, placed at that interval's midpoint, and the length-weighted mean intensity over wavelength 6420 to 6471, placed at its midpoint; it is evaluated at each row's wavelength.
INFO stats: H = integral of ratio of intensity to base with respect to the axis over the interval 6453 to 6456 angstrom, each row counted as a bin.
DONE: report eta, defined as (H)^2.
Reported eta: 7.9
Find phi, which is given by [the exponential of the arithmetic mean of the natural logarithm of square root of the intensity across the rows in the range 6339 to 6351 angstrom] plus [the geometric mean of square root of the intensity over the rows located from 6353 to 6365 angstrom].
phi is 6.235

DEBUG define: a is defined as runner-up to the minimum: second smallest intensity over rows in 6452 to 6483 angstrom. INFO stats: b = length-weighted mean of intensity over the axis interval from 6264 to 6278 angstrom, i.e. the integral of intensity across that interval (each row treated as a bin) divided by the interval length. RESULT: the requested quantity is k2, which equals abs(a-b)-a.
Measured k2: -7.7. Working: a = 8.675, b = 9.7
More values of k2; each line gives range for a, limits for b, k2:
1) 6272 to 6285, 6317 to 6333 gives -9.2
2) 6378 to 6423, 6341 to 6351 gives -6.2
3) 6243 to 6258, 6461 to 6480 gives -7.5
